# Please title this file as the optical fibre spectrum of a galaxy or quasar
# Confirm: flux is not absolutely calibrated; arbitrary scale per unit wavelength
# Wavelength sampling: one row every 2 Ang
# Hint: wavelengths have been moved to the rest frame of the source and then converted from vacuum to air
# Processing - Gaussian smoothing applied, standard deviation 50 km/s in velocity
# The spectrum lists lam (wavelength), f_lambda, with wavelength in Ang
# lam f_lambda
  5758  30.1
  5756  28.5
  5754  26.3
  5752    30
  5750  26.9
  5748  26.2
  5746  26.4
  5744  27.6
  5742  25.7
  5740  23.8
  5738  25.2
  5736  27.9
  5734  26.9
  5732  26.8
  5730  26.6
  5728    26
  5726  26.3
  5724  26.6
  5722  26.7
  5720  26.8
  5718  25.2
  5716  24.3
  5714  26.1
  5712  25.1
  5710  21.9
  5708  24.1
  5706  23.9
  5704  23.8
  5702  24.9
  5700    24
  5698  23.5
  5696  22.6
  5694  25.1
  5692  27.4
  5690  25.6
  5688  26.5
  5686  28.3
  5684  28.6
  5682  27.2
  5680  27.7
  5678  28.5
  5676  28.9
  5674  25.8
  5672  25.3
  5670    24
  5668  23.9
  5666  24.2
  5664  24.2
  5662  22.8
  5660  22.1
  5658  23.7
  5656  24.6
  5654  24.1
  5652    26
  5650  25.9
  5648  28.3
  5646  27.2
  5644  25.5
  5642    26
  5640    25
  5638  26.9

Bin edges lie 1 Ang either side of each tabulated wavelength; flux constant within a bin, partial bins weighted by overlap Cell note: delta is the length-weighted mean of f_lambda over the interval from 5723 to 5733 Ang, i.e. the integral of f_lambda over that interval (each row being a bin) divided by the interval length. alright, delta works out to 26.5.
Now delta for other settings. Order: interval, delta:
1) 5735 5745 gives 26.0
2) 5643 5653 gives 26.6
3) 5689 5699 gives 24.8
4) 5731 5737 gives 27.2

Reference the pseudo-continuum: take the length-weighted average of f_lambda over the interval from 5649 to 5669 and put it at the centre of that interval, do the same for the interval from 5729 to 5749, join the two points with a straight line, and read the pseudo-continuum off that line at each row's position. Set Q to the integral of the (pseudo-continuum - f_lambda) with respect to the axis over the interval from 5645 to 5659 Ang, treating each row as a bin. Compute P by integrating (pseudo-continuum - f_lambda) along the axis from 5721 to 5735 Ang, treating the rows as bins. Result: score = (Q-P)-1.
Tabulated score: -18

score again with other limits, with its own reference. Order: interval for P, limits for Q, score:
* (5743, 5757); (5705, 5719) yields 27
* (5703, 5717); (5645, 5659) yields -44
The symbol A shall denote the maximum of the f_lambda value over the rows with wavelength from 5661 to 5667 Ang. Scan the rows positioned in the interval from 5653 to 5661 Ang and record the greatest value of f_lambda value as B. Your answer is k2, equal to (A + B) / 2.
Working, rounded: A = 24.2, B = 24.6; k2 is 24.4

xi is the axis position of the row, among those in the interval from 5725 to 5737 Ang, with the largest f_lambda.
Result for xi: 5736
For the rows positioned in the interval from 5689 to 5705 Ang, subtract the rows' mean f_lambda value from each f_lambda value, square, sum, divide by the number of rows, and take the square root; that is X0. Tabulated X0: 1.4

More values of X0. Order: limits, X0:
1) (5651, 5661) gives 1.3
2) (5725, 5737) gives 0.6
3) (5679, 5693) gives 1.0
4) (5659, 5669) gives 0.8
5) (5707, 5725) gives 1.5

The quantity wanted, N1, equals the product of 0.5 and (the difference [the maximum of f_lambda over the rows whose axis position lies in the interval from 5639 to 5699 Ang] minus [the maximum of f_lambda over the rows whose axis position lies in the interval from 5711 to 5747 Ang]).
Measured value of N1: 0.5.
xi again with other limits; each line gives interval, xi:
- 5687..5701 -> 5692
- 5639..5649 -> 5648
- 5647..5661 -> 5648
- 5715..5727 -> 5720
